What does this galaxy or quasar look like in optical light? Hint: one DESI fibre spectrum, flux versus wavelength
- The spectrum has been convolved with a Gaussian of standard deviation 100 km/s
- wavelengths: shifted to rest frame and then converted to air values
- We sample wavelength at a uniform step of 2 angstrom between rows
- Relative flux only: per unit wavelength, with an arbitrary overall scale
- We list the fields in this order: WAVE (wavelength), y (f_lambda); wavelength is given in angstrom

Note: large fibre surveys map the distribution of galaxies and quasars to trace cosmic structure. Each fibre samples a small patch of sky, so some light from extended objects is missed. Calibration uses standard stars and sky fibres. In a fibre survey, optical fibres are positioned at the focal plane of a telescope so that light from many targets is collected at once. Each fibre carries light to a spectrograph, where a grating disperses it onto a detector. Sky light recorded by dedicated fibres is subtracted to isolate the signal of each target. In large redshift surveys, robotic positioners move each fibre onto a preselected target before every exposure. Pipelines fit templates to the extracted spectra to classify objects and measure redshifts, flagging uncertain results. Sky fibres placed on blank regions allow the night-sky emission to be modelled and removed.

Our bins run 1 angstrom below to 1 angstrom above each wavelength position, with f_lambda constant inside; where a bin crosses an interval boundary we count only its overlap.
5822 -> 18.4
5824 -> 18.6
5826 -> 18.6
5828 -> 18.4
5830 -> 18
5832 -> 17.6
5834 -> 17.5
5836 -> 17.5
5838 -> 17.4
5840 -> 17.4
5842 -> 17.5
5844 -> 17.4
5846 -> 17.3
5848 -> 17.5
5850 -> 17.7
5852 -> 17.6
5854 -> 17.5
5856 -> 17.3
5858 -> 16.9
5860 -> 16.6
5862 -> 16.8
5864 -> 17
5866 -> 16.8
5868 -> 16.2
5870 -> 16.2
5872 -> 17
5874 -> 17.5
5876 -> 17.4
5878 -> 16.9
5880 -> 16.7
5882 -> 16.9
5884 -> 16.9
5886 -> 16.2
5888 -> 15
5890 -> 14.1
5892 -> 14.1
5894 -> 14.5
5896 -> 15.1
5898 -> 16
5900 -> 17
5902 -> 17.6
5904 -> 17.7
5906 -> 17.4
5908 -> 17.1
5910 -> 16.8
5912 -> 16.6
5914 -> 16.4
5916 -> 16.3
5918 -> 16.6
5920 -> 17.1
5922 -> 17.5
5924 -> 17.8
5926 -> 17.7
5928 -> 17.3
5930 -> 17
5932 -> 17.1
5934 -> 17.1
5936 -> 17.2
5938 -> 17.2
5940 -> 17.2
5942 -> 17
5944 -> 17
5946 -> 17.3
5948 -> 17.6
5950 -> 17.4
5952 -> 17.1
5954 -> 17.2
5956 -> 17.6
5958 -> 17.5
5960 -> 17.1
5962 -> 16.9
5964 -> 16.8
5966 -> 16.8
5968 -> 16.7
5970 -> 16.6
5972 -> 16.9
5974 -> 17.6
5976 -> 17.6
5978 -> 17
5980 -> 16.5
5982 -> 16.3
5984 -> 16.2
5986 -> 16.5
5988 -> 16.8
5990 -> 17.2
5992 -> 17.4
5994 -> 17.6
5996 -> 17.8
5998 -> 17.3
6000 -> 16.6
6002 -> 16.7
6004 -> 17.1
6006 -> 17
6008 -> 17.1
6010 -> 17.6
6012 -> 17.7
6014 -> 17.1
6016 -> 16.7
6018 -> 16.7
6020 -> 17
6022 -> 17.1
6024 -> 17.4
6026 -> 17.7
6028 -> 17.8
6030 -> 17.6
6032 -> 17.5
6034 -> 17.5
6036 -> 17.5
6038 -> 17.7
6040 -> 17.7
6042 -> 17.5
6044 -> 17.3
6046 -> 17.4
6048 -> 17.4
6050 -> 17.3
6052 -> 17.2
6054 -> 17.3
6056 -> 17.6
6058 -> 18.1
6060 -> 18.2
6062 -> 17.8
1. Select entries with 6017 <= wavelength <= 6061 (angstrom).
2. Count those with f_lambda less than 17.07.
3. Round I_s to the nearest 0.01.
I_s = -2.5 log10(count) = -0.75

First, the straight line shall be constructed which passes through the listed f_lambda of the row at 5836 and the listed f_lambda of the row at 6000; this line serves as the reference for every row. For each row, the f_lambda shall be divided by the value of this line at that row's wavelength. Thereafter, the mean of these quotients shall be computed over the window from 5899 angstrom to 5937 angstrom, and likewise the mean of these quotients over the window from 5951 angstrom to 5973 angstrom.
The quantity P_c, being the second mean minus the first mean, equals 0.01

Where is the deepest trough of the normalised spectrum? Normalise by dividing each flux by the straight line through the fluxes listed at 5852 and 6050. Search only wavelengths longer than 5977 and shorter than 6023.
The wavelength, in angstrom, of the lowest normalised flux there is 5984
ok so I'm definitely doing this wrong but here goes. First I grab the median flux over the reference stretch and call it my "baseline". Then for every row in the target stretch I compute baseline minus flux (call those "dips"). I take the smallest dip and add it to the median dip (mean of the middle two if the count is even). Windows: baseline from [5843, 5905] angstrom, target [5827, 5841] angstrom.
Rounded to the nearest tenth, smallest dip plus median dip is -2.1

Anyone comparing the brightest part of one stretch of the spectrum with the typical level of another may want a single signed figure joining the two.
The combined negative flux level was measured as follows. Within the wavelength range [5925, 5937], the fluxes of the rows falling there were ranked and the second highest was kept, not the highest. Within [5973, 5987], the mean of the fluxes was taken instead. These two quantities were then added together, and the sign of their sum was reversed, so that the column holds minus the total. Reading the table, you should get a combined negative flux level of -34.1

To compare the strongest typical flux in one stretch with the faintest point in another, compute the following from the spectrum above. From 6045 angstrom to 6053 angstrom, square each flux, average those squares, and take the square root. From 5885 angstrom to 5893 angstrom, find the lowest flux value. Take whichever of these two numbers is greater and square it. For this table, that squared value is 300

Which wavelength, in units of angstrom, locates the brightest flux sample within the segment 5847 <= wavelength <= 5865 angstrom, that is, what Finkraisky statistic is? 5850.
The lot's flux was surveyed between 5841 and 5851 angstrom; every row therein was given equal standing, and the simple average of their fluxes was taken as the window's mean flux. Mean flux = 17.5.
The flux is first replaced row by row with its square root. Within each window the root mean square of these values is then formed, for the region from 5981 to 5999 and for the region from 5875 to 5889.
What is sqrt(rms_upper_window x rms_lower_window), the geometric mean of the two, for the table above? 4.10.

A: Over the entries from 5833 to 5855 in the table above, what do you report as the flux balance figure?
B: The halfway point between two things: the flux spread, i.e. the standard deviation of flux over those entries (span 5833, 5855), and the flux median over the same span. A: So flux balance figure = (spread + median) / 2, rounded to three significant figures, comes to 8.80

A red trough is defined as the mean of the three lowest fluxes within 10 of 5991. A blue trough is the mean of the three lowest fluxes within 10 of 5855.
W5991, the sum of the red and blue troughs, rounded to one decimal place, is 33.1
